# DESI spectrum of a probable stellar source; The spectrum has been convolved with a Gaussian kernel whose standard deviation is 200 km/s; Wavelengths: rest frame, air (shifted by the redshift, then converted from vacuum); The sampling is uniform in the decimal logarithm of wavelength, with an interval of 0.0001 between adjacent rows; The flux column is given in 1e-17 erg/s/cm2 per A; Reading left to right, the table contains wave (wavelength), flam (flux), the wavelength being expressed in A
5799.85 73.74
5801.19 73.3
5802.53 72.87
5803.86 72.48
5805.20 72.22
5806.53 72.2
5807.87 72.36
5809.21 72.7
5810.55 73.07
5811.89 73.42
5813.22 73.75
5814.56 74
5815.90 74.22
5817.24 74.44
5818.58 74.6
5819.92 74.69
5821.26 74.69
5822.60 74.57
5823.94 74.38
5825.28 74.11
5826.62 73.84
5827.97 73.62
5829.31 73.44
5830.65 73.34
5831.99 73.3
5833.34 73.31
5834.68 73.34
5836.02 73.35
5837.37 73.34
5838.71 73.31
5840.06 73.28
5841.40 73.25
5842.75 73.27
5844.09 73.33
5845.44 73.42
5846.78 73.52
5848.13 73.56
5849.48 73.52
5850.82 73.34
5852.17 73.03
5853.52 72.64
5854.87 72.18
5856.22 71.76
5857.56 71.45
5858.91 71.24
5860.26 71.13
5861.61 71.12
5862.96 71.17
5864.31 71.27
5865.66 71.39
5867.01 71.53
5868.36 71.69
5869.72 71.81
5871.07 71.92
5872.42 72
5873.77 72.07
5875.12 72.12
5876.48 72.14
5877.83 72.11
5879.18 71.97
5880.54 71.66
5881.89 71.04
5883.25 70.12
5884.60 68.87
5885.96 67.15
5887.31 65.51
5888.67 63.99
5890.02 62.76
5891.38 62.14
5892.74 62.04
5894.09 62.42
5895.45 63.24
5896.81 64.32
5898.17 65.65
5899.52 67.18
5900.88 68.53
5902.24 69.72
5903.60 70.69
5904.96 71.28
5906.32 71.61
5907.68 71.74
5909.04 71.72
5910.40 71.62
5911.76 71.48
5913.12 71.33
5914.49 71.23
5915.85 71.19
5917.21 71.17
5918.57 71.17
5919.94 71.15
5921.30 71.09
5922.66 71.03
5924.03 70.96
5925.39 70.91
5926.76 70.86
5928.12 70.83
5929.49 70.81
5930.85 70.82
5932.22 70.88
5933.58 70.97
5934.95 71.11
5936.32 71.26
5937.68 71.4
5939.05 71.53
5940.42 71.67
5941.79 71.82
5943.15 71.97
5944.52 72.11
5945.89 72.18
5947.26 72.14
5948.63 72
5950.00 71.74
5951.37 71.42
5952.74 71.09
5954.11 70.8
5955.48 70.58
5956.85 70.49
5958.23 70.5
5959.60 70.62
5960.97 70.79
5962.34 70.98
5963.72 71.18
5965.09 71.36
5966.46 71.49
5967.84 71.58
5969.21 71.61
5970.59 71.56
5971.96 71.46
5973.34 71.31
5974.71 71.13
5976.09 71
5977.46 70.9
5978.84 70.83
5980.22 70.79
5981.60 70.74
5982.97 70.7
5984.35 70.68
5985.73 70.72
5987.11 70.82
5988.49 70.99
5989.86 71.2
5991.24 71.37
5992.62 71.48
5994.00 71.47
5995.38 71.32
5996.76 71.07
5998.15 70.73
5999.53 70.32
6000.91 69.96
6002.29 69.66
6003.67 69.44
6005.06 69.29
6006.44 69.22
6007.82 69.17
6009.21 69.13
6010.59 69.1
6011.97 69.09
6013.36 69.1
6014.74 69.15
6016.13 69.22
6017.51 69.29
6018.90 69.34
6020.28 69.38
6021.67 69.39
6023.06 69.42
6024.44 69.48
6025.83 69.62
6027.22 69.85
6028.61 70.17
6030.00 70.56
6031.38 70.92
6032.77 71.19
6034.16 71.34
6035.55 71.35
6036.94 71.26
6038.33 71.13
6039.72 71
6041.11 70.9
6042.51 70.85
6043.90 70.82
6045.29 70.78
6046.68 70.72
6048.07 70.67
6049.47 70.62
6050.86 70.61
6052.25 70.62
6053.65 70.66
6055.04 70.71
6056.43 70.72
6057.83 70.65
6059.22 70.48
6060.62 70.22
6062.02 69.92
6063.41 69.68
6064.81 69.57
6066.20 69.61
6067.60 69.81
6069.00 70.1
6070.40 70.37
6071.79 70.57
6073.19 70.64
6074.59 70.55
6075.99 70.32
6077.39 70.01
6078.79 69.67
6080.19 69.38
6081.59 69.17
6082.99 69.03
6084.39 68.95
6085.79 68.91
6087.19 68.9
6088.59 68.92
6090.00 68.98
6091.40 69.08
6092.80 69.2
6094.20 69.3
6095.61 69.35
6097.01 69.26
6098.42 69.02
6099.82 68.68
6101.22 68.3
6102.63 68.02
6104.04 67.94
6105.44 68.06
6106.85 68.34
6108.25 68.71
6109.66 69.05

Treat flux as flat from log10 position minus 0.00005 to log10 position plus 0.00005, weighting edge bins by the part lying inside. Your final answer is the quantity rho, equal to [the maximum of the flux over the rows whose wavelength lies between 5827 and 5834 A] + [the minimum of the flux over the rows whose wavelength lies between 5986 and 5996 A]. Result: 144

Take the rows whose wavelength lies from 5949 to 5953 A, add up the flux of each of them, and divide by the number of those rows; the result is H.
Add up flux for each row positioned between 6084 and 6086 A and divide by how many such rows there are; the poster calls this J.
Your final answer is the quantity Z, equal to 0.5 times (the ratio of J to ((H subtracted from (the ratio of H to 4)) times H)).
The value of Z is -0.0090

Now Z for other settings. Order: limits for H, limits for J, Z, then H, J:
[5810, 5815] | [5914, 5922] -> -0.0088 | 73.6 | 71.2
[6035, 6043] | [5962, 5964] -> -0.0094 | 71.1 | 71.1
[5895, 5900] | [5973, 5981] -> -0.0112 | 65.1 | 71.0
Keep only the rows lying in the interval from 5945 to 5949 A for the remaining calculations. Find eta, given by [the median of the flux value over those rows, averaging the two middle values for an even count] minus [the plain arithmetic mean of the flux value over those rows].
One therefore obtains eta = 0.033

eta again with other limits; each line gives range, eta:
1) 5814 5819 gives 0.015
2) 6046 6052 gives -0.010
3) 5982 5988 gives -0.020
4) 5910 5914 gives 0.003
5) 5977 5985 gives -0.008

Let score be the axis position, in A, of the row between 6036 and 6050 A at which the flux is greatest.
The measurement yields 6036.94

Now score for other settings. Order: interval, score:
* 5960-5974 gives 5969.21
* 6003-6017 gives 6003.67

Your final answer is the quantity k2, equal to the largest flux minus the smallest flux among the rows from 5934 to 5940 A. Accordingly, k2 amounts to 0.4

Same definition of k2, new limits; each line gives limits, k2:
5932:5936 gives 0.2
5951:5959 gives 0.9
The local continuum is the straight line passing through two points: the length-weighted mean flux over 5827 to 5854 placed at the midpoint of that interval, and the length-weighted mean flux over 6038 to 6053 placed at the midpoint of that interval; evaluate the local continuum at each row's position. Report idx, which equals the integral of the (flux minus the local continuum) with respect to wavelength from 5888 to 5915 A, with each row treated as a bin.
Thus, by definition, -131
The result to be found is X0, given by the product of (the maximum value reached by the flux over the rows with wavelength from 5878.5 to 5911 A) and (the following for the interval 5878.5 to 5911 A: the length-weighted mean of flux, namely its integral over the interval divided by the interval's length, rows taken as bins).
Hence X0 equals 4879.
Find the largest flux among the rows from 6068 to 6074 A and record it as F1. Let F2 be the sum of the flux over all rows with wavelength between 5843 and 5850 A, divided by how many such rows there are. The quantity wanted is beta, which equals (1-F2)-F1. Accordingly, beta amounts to -143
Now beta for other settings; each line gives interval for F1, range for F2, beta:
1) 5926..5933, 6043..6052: -141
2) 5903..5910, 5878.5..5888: -140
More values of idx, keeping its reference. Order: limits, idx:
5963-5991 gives -14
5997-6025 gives -48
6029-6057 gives 2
